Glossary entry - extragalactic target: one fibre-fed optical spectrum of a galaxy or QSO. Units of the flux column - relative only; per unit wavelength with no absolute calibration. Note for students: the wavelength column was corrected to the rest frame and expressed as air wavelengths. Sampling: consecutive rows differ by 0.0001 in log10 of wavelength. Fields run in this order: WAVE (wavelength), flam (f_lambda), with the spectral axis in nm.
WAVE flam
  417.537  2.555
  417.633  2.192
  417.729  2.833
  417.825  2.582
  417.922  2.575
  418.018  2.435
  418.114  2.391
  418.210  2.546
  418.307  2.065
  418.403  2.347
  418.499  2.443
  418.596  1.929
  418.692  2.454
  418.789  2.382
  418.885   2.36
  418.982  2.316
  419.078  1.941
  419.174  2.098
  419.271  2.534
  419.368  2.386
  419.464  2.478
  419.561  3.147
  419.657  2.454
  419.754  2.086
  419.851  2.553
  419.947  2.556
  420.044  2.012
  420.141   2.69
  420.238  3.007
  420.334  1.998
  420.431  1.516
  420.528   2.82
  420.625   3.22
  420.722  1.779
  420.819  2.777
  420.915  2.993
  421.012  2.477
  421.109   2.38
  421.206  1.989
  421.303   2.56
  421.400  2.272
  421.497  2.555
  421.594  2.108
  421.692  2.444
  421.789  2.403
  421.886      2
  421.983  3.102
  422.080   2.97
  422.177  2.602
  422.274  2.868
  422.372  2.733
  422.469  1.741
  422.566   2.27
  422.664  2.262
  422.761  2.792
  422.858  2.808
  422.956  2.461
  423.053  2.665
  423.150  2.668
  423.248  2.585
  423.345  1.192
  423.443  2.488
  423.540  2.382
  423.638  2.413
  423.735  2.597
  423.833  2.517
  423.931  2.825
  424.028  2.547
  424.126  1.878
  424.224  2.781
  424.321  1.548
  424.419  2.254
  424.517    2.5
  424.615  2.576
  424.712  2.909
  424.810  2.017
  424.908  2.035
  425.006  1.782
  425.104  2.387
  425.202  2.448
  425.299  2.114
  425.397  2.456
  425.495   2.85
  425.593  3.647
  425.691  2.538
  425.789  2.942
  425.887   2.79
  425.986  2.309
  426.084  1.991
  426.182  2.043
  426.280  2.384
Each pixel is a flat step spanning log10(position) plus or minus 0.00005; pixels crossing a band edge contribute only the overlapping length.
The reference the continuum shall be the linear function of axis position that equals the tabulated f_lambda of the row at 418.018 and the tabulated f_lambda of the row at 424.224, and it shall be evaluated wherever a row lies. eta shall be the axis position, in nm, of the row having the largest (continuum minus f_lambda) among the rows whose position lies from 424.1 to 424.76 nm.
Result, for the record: 424.321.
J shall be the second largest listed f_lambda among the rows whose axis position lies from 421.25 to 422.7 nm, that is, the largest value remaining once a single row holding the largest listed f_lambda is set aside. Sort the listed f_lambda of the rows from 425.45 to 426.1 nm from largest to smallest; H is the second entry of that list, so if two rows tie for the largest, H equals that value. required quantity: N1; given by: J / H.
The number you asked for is 1.01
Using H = 2.942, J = 2.97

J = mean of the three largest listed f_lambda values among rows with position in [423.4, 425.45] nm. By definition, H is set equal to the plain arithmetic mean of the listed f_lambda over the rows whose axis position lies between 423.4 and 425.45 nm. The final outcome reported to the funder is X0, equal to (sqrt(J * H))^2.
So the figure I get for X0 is 6.68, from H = 2.35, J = 2.84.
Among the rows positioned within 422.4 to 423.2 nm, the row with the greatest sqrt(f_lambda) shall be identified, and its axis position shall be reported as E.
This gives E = 422.858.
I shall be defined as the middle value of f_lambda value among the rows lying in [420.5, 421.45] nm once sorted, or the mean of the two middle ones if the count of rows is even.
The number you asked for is 2.52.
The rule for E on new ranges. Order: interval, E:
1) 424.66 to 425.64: 425.593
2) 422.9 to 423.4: 423.150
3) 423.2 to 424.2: 423.931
